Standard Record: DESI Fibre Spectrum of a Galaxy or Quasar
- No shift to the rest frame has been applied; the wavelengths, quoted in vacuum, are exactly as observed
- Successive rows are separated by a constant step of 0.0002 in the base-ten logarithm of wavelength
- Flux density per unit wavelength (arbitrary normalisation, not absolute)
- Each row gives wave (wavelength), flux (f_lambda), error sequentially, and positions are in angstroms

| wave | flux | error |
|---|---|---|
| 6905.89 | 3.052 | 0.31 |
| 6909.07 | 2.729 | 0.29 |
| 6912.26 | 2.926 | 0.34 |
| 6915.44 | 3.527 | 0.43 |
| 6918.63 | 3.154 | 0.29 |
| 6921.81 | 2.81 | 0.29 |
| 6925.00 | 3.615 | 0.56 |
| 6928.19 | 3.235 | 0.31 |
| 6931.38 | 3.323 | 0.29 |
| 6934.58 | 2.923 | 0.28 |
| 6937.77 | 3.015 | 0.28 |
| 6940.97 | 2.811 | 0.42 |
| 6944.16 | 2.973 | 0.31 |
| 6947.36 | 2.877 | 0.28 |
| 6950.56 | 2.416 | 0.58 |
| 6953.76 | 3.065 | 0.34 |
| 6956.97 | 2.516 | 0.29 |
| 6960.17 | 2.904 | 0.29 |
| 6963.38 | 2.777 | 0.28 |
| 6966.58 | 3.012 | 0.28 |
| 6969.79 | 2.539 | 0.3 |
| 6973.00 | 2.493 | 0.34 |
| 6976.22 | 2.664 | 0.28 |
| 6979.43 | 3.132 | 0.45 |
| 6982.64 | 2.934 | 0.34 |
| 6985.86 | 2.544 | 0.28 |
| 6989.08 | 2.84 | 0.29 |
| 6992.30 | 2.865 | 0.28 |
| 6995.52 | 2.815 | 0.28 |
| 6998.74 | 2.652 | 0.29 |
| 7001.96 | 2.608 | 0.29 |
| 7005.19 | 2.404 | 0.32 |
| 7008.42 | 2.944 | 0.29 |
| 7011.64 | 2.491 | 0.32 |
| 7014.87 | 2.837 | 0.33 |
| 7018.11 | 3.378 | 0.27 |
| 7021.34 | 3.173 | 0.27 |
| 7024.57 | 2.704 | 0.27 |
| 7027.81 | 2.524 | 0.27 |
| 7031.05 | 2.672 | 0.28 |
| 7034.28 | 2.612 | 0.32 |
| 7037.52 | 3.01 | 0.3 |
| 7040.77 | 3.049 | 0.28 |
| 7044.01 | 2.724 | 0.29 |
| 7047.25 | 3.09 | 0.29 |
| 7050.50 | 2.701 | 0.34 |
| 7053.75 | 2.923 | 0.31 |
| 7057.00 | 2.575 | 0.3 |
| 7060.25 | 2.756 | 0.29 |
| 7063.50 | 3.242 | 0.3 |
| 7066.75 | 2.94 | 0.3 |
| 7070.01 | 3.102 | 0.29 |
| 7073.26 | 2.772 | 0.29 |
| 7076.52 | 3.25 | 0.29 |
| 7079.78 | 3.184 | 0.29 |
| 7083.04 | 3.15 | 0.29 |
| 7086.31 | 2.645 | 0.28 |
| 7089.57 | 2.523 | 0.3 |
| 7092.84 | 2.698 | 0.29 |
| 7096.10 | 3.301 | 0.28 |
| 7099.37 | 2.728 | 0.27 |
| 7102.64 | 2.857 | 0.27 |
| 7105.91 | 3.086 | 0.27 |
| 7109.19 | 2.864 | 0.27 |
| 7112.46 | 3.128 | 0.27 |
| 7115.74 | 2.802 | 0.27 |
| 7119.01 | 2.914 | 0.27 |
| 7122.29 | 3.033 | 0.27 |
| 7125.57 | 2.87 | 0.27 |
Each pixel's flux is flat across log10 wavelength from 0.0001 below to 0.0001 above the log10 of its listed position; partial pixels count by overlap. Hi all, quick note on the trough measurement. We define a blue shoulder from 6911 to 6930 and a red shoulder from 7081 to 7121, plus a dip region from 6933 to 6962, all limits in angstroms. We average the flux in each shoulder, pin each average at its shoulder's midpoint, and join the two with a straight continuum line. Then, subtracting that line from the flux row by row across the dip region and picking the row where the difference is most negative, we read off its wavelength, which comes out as 6950.56 angstroms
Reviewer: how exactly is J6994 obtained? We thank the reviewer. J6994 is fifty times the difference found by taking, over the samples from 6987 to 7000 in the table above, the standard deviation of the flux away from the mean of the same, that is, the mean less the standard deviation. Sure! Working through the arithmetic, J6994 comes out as 135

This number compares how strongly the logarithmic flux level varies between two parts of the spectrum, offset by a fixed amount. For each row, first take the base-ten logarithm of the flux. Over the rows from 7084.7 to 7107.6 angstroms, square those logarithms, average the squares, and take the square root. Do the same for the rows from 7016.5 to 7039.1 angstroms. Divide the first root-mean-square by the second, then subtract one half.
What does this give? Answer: 0.49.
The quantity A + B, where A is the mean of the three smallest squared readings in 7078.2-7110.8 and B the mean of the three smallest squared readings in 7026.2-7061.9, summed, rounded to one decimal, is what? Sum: 13.5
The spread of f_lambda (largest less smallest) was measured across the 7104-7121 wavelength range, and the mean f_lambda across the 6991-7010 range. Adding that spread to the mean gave 3.04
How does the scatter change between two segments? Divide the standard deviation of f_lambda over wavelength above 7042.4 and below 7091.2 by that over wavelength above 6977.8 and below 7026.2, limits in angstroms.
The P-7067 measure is 0.94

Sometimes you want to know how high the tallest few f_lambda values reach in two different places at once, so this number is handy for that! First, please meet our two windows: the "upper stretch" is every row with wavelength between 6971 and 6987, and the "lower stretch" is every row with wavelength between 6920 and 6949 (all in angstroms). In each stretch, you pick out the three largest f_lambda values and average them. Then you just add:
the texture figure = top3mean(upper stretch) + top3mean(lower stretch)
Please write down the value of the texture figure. 6.30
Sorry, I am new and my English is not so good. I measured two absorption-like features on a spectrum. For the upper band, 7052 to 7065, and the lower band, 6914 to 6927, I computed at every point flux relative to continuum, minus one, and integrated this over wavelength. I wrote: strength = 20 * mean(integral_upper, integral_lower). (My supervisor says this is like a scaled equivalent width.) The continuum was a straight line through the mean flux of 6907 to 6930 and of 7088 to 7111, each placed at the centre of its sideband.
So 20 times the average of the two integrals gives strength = 3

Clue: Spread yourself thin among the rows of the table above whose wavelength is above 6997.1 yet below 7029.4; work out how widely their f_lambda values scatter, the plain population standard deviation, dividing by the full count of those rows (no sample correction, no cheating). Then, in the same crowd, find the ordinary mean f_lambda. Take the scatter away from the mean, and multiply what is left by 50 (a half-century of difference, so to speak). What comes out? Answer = 124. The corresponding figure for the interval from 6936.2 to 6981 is 129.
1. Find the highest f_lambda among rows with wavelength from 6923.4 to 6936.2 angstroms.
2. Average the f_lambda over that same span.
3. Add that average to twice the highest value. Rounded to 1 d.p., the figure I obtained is 10.5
